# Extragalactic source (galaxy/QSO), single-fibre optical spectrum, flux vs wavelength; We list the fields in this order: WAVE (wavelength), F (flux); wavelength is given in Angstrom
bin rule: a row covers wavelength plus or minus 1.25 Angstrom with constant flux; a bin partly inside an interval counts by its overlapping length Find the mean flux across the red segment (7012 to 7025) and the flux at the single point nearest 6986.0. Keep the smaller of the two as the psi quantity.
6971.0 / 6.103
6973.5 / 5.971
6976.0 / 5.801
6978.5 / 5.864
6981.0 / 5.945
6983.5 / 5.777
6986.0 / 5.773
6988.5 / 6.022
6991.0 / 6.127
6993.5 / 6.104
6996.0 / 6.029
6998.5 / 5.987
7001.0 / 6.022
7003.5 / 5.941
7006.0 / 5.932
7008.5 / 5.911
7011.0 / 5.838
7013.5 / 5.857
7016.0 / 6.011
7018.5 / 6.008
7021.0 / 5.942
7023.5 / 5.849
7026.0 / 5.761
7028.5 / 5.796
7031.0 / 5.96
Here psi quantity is 5.77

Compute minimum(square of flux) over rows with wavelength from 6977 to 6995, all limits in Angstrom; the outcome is 33.3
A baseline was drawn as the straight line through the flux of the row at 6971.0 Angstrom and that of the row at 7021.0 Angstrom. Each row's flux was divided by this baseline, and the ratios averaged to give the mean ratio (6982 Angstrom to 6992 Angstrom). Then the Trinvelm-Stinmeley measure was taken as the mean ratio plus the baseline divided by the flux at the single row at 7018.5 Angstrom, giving 1.97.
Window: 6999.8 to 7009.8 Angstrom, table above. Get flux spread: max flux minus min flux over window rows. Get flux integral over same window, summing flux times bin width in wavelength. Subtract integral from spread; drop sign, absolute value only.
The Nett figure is 59.4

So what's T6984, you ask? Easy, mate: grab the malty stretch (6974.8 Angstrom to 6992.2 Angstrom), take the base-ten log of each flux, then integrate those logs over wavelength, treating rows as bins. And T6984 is 13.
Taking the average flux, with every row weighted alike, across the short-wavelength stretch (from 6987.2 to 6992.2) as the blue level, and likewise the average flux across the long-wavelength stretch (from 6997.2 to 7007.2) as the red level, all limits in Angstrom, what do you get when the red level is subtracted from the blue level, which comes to 0.10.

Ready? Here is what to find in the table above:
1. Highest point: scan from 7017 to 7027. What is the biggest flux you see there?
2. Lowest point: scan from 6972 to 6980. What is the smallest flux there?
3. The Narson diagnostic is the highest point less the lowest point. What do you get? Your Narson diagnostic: 0.21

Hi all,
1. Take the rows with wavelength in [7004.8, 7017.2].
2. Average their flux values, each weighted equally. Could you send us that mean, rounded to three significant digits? 5.91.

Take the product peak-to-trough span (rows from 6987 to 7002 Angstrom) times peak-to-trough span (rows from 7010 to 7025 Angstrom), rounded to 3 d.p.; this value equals 0.024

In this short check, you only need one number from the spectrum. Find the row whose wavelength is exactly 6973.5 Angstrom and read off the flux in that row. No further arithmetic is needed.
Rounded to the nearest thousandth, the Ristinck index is 5.971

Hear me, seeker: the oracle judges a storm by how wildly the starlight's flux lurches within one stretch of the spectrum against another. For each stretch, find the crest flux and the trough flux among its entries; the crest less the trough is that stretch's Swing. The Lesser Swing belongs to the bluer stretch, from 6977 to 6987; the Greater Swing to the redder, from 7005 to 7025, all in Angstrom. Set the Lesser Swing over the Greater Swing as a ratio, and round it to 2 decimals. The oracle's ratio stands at 0.99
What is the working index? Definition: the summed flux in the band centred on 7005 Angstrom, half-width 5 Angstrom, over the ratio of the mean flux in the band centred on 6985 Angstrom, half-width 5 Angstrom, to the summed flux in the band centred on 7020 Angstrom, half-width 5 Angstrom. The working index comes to 96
